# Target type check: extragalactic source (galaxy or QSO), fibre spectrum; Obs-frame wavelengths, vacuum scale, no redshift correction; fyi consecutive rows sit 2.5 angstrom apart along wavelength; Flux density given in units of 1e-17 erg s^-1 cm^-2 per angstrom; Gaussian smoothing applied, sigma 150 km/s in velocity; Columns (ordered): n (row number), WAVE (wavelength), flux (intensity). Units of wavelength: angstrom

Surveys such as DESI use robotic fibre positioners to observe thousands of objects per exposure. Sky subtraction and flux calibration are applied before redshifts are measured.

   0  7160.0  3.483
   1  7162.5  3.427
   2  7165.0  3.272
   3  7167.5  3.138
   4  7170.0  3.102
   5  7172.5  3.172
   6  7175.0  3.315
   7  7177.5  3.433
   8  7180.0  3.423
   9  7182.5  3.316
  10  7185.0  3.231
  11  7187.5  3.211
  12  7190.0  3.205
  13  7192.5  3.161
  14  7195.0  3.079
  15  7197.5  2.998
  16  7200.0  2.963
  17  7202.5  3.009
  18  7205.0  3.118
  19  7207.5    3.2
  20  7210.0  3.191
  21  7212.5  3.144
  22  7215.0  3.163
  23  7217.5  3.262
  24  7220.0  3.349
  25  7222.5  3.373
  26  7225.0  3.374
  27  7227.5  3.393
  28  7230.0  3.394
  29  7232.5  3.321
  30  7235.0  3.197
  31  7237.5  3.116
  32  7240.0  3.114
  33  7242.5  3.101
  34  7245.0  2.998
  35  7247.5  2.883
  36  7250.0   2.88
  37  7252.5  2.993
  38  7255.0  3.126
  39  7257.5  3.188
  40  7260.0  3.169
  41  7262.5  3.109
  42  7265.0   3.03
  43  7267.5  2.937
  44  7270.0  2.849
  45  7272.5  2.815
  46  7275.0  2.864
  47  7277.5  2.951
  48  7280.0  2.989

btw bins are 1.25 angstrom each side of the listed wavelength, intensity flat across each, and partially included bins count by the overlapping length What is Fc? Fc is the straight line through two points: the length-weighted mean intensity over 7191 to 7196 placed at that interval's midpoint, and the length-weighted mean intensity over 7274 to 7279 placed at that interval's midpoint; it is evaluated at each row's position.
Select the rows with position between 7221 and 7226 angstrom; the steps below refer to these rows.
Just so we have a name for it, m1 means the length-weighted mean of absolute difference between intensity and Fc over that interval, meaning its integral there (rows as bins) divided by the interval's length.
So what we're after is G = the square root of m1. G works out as 0.57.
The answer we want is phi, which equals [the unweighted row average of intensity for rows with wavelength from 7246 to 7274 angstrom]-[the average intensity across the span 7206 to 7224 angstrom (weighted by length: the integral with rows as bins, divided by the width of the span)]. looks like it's -0.24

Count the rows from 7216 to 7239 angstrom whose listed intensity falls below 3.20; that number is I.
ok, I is 2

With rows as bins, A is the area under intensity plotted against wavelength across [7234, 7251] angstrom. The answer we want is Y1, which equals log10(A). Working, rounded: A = 51.7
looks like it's 1.71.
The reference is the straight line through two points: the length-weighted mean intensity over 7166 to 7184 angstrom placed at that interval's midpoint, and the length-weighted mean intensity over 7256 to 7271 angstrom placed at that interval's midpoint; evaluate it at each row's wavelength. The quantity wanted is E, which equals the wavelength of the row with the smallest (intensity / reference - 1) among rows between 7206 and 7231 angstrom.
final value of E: 7212.5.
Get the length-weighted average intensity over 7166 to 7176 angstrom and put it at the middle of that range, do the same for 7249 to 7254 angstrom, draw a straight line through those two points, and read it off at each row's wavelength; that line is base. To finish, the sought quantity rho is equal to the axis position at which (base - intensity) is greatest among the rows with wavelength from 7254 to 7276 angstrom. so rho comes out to 7272.5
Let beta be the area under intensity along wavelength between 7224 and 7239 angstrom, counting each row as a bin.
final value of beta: 49.4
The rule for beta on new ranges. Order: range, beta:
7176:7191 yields 49.6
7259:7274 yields 44.7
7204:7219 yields 47.8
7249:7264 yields 46.2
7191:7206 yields 45.8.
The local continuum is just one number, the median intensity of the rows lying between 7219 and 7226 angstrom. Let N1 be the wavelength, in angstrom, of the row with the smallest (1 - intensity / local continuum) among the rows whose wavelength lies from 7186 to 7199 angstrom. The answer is 7187.5 angstrom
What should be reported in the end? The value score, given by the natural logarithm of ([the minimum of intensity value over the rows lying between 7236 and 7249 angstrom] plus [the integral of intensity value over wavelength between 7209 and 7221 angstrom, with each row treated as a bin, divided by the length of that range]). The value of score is 1.81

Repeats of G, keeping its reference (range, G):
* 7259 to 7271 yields 0.33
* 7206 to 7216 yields 0.30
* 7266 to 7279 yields 0.24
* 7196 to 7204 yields 0.34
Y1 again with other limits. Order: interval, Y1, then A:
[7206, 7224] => 1.77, 58.3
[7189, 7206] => 1.72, 52.3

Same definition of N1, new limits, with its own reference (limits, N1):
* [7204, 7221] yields 7220.0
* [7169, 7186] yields 7177.5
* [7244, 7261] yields 7257.5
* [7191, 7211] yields 7207.5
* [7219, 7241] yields 7230.0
